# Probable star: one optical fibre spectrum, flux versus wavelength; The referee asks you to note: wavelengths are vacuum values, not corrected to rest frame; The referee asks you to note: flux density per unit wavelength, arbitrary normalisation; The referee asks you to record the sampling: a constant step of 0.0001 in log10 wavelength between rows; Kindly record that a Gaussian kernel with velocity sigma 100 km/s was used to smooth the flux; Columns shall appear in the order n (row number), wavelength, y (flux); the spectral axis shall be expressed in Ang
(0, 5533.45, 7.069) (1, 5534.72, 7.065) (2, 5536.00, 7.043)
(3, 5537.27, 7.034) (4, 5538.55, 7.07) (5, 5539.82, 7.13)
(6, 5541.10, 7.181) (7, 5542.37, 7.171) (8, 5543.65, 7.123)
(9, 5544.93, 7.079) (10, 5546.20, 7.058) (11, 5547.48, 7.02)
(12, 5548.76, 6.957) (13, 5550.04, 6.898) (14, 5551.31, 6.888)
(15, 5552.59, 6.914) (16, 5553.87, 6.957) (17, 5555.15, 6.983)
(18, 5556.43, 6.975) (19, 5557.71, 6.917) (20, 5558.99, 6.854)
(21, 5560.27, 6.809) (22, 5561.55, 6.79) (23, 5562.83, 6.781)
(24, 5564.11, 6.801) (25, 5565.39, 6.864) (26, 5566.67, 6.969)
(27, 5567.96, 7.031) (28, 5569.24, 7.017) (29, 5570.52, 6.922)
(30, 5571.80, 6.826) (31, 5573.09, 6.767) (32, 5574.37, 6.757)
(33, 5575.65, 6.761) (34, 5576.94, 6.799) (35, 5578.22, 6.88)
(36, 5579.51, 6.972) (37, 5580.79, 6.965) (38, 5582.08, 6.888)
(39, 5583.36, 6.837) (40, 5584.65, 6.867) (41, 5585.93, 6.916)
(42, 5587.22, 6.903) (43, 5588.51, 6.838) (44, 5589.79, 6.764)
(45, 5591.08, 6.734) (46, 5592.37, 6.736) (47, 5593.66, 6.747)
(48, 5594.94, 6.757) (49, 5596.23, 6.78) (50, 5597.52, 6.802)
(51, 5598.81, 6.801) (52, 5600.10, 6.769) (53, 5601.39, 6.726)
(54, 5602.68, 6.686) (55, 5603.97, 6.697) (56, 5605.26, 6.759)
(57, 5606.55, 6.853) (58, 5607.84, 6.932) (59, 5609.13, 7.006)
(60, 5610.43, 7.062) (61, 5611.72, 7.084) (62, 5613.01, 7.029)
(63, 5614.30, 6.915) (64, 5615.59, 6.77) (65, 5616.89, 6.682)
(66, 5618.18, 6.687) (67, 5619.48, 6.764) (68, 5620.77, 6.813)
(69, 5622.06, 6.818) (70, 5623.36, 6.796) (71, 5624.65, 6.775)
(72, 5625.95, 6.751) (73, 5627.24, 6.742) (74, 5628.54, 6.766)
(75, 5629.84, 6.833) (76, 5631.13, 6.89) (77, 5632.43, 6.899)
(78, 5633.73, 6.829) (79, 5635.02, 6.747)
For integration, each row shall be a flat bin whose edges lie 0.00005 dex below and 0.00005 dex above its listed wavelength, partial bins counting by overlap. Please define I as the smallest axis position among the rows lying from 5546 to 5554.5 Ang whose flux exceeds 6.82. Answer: 5546.20 Ang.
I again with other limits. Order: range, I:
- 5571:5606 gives 5571.80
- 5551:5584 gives 5551.31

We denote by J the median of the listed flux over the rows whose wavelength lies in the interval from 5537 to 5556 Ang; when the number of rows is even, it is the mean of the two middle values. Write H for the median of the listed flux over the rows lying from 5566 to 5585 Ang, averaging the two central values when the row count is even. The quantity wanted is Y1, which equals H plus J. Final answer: 13.9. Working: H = 6.88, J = 7.03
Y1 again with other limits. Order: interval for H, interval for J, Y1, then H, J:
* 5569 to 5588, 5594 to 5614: 13.7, 6.88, 6.80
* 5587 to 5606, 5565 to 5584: 13.6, 6.76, 6.88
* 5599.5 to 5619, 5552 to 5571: 13.7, 6.77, 6.92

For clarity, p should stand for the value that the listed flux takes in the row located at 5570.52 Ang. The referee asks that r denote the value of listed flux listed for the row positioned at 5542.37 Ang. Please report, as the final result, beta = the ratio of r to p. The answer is 1.04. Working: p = 6.922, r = 7.171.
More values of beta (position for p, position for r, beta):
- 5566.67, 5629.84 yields 0.98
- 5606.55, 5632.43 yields 1.01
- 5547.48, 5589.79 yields 0.96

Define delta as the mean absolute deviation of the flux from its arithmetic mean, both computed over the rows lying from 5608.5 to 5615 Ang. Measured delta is 0.047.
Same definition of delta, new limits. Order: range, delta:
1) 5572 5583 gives 0.078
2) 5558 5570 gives 0.084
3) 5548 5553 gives 0.021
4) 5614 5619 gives 0.079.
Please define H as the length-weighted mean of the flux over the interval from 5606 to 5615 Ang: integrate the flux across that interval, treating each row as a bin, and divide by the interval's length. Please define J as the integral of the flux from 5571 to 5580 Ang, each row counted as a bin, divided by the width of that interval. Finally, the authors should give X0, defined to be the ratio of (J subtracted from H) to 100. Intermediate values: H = 6.99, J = 6.82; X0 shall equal 0.0017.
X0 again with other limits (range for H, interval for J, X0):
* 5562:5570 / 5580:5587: 0.0001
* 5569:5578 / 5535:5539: -0.0021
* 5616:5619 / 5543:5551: -0.0034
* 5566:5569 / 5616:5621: 0.0027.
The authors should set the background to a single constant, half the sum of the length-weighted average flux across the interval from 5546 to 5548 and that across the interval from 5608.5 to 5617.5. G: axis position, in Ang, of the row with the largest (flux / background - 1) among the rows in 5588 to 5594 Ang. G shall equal 5588.51 Ang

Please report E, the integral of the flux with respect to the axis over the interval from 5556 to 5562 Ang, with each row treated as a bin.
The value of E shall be 41.2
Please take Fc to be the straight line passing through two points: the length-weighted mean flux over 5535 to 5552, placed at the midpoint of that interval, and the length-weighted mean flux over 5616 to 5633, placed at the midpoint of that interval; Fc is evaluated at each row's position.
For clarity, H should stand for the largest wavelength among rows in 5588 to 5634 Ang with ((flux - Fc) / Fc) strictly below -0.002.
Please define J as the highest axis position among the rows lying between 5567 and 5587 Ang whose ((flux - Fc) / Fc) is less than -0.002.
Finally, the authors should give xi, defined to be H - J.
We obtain 42.6 Ang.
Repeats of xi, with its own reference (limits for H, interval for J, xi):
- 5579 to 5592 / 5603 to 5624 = -28.4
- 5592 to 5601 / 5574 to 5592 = 9.0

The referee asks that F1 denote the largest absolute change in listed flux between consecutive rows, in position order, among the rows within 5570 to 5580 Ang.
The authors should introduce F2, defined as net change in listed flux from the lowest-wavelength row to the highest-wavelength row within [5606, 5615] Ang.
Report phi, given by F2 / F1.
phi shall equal 0.6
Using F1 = 0.096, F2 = 0.06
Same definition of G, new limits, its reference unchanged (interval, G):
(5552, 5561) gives 5555.15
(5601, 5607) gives 5606.55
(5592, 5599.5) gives 5597.52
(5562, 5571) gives 5567.96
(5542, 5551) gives 5542.37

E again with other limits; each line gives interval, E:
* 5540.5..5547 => 46.3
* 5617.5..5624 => 44.0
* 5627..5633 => 41.0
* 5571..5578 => 47.5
